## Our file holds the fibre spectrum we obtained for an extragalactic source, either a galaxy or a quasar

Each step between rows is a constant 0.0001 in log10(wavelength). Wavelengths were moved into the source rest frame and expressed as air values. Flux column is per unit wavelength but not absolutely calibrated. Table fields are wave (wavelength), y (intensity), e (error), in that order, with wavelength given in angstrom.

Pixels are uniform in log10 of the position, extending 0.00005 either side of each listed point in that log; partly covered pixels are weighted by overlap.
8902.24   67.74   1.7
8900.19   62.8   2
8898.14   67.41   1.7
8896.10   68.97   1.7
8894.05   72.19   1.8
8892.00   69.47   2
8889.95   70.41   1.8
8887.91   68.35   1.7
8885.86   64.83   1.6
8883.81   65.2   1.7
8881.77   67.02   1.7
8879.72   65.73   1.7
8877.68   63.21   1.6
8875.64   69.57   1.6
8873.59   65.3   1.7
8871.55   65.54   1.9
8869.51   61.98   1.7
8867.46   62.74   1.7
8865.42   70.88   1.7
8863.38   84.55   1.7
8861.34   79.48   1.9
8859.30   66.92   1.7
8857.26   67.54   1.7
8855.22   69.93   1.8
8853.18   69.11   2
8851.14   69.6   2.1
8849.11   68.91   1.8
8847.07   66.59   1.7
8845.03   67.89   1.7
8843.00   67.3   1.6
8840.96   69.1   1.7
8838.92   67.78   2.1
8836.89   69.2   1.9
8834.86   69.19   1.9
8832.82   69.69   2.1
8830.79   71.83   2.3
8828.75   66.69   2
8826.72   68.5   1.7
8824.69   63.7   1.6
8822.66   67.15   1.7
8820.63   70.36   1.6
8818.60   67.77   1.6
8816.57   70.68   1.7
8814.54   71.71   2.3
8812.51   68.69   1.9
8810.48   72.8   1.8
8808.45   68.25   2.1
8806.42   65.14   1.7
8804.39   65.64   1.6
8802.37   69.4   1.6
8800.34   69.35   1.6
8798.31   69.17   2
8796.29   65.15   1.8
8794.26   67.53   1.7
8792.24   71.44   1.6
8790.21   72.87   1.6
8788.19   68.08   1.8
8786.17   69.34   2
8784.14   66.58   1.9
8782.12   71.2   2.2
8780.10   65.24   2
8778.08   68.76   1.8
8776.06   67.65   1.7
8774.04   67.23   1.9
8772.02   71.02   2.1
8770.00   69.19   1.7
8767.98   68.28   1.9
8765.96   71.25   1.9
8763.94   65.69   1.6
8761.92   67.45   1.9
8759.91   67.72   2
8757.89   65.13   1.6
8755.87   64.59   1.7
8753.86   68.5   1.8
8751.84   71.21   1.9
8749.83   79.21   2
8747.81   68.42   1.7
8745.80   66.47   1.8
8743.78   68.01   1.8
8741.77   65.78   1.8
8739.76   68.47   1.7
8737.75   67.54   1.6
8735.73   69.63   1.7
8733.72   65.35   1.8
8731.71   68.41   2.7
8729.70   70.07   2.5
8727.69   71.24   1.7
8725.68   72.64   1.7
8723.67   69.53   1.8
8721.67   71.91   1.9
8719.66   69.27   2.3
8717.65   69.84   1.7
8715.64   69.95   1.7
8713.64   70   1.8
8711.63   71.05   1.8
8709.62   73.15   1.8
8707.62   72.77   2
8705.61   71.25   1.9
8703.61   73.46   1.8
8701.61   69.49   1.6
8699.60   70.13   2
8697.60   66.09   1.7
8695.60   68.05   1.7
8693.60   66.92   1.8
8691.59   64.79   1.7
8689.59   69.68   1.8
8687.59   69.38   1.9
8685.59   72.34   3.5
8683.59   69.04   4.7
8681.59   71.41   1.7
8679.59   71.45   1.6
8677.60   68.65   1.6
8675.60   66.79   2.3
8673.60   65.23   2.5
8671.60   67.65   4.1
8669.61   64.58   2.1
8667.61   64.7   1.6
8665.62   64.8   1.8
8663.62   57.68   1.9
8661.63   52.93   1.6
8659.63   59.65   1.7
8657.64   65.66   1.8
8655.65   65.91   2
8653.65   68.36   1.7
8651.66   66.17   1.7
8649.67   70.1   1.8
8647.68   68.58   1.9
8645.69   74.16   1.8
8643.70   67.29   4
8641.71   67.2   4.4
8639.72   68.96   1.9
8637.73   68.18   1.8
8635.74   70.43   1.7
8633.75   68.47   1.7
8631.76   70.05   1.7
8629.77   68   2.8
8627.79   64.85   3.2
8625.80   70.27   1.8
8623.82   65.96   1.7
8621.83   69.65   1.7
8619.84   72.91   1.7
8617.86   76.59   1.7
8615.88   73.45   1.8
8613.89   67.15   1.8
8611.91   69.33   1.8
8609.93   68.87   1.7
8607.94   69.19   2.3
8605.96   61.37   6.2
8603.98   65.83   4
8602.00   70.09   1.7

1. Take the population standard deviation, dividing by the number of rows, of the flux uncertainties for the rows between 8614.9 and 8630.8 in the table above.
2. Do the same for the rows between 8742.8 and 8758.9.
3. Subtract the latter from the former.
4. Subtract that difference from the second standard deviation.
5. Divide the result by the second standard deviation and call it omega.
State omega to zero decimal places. -3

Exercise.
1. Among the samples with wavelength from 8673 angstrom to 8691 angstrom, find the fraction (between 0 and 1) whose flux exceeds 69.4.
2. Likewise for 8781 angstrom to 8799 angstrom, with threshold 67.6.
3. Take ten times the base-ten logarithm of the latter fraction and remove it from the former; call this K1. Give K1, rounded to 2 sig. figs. 2.2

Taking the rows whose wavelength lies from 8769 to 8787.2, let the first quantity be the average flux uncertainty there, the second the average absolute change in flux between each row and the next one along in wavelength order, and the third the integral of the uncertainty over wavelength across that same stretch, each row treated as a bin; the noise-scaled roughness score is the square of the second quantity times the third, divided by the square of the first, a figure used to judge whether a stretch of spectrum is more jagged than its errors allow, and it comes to 85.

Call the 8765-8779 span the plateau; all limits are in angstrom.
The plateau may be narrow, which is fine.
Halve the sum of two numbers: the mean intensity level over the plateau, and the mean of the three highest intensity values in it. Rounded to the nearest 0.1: 69.8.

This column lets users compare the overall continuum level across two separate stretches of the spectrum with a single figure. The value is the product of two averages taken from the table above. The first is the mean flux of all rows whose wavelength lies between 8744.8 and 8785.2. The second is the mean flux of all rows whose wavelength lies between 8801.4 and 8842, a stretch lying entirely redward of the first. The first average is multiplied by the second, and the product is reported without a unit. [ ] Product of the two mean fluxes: 4706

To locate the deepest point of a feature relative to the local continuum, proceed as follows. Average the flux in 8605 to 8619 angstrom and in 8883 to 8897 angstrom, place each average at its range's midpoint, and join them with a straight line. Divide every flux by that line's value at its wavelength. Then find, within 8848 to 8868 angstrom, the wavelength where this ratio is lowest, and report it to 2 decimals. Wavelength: 8867.46 angstrom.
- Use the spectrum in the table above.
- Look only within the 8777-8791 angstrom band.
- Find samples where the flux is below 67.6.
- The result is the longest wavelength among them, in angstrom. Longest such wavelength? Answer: 8784.14 angstrom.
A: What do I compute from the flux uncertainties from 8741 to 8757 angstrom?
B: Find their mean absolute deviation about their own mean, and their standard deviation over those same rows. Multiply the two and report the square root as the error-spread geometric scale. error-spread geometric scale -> 0.1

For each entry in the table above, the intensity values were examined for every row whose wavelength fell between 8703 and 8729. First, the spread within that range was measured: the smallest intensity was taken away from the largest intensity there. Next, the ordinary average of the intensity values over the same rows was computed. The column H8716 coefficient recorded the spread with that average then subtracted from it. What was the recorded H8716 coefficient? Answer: -67.0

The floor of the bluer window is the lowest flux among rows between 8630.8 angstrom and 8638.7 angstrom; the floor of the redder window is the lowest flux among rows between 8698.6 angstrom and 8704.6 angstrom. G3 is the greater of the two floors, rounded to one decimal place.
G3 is 69.5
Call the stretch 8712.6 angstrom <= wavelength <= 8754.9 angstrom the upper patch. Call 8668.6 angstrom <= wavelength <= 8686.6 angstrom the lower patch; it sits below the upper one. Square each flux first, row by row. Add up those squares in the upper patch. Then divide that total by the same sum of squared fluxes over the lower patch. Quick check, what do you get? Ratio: 2.40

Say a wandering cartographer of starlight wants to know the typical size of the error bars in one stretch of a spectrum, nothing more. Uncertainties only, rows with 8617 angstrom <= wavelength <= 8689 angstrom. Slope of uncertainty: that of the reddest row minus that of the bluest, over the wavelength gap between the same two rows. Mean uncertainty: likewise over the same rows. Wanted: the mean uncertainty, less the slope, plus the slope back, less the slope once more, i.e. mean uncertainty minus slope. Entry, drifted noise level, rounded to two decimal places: 2.19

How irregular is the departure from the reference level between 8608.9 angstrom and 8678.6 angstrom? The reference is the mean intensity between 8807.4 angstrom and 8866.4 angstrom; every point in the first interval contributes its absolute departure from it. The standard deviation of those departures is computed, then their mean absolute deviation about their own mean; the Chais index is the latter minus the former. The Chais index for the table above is -1.1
